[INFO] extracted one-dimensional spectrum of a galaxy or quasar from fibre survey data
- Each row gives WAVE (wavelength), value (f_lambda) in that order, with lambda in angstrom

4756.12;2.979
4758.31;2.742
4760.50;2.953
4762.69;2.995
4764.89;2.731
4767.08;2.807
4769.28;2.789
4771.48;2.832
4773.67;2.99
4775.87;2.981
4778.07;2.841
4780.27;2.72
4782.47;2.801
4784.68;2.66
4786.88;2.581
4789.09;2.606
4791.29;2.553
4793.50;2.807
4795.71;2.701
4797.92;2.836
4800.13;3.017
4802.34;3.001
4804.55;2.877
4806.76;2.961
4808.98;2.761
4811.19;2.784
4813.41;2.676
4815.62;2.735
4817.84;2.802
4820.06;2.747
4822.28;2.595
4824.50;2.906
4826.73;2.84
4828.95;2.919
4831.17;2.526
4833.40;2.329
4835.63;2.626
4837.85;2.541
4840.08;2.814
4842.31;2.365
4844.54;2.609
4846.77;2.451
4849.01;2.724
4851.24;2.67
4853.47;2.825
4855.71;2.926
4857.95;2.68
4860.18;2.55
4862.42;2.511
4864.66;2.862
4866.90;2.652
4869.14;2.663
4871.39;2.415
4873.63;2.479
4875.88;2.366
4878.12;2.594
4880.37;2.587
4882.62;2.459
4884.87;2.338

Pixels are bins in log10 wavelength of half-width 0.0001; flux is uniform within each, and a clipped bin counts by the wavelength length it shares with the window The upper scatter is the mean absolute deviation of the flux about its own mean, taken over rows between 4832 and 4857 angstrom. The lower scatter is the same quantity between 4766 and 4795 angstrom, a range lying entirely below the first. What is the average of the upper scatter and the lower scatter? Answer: 0.131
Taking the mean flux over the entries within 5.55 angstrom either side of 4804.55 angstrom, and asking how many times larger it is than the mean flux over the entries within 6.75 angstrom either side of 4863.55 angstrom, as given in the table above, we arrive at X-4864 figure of 1.10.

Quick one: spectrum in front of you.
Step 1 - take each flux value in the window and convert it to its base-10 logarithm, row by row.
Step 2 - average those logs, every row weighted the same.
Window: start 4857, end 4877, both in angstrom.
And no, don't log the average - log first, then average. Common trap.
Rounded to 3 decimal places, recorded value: 0.410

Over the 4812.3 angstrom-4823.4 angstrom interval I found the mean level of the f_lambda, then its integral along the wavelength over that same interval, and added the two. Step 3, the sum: 32.8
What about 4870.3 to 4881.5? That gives 30.4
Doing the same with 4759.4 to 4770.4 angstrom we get 34.2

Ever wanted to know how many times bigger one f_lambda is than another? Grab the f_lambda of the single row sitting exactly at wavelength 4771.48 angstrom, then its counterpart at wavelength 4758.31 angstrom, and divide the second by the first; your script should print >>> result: 0.97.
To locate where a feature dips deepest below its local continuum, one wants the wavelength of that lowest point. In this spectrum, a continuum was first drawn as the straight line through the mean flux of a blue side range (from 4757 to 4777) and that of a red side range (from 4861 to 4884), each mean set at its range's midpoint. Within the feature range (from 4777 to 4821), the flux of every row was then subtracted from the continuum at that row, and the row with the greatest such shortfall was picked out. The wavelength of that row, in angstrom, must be 4791.29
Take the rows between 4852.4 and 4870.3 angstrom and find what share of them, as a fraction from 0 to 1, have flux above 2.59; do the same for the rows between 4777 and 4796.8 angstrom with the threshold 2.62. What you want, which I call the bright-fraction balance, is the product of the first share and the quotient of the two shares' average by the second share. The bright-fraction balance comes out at 0.80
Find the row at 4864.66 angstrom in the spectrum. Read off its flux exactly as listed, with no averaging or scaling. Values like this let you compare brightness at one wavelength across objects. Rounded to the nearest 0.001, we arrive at 2.862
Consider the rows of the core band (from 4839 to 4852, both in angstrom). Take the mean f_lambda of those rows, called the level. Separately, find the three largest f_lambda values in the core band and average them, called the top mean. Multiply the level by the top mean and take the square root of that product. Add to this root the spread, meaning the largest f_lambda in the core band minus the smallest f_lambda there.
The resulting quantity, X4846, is 3.12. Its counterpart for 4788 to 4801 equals 3.28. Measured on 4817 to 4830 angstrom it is 3.17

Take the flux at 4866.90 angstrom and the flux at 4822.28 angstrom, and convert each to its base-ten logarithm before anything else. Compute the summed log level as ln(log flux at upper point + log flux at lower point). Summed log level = -0.177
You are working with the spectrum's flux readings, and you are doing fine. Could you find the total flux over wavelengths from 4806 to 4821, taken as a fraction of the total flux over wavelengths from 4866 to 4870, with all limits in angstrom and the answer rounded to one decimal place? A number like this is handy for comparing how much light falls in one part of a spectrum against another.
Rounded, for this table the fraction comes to 3.7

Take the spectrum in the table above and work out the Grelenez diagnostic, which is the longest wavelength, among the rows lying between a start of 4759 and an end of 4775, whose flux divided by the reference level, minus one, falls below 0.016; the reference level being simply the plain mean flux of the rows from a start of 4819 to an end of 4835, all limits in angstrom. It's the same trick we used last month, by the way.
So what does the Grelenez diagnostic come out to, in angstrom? 4764.89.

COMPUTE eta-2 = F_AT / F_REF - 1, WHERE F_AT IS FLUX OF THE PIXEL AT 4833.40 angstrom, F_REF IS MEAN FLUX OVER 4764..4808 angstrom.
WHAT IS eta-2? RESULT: -0.17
